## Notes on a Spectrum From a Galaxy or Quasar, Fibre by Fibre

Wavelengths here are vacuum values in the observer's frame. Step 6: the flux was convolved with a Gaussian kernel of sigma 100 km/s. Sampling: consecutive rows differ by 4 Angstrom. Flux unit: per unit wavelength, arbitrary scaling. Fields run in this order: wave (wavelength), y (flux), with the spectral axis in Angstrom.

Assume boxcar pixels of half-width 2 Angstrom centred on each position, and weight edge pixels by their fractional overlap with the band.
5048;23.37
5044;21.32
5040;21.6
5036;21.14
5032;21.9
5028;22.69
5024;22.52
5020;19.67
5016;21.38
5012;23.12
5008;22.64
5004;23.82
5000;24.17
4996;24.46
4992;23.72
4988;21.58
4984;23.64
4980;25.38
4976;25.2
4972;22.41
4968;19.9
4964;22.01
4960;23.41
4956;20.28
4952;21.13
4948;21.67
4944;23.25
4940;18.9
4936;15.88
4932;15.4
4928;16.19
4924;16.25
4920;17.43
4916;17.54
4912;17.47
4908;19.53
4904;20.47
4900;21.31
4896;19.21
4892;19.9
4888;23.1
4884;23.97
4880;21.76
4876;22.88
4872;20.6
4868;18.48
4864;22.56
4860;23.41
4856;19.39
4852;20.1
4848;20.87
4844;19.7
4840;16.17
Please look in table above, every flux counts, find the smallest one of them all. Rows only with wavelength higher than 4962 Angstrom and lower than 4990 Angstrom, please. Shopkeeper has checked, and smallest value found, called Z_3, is 19.9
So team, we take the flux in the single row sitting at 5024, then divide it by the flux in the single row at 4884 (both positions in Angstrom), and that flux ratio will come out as 0.9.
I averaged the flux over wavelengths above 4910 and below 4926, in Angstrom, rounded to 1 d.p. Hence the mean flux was 17.2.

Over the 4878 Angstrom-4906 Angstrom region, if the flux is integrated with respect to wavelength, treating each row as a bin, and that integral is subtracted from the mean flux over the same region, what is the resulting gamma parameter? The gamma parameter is -577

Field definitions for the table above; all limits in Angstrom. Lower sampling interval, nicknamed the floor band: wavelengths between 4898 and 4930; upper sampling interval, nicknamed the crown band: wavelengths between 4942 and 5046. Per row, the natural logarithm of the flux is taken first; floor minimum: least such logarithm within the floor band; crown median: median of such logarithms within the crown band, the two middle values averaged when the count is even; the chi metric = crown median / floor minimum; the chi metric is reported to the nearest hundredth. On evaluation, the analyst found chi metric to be 1.12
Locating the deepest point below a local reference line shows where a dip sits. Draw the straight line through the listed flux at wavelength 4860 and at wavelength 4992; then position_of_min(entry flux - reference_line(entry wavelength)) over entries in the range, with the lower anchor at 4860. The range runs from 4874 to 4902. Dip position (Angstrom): 4896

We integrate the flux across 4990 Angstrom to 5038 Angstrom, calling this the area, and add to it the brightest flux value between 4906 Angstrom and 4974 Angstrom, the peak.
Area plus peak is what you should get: 1108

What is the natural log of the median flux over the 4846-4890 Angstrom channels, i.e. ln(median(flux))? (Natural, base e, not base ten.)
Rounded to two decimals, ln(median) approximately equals 3.08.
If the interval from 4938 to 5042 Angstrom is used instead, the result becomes 3.11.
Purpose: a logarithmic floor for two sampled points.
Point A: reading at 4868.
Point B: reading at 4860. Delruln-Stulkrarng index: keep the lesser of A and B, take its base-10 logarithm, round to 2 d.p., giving 1.27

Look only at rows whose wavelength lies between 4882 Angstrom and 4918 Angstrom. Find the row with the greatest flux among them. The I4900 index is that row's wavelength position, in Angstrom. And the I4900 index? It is 4884 Angstrom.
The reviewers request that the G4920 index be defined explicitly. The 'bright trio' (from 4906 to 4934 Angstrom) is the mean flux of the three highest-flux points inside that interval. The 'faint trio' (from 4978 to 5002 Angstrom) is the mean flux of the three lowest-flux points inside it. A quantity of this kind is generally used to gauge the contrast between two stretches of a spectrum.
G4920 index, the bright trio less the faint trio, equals -5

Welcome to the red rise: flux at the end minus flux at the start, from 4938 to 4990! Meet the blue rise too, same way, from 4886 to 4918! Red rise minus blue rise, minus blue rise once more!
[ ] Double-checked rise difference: 14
